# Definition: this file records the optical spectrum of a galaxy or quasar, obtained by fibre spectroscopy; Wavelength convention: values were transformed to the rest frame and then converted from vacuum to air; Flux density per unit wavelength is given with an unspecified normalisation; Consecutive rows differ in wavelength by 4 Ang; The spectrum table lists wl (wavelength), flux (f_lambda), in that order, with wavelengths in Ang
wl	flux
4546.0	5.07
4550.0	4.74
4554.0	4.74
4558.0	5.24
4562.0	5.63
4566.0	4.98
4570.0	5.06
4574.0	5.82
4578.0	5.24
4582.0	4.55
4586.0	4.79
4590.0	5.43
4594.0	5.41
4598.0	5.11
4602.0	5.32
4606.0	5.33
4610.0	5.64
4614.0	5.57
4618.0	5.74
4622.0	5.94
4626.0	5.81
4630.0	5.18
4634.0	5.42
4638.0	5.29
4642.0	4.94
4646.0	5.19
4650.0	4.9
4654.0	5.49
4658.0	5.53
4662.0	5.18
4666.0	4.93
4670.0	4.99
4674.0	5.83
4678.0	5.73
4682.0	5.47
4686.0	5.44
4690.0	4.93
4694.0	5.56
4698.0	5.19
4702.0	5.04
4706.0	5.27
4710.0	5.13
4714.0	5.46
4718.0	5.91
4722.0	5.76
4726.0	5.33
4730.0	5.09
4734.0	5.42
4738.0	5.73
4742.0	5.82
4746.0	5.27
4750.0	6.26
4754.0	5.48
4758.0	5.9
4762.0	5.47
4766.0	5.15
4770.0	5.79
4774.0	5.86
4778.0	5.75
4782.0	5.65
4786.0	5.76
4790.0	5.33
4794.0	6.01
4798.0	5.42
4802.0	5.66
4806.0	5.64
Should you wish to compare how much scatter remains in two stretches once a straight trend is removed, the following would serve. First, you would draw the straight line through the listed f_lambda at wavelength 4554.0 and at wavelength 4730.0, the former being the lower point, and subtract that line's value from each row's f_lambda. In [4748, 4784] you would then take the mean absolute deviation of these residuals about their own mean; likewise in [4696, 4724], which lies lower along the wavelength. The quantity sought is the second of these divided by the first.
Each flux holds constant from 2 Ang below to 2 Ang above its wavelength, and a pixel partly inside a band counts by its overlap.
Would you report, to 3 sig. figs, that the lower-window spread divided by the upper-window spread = 1.10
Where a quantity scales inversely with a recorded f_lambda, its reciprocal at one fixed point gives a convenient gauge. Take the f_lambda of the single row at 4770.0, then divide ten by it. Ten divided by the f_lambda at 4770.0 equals 1.73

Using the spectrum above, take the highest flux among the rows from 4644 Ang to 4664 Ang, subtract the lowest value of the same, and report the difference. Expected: 0.63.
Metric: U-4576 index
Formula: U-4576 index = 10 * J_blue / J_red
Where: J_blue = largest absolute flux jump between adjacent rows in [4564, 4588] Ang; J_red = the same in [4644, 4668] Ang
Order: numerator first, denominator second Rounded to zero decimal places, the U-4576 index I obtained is 13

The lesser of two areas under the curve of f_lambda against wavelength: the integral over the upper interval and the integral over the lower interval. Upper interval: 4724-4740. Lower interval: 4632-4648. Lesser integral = 83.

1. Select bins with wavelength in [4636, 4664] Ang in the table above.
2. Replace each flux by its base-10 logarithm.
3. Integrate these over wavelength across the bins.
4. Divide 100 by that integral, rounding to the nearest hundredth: 4.98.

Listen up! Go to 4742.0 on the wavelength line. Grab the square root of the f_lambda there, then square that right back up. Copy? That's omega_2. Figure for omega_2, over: 5.8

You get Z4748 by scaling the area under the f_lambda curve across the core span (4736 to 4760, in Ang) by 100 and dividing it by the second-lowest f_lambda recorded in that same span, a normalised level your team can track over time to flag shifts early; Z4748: 2515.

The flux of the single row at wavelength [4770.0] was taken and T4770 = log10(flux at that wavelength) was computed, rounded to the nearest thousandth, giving 0.763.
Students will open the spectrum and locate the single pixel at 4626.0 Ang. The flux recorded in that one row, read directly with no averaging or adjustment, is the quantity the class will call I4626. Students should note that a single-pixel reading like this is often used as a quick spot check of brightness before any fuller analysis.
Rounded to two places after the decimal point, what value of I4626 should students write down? 5.81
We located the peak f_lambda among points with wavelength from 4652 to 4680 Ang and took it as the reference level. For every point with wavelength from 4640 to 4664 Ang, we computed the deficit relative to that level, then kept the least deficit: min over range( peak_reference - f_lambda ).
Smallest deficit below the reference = 0.3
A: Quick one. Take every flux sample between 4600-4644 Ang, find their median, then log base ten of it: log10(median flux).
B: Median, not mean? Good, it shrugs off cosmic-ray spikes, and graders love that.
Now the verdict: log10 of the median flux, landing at 0.734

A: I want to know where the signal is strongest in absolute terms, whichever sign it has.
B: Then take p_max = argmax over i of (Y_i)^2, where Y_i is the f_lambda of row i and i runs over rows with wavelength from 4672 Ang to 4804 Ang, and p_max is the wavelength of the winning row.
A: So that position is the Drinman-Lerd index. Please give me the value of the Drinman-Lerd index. 4750.0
